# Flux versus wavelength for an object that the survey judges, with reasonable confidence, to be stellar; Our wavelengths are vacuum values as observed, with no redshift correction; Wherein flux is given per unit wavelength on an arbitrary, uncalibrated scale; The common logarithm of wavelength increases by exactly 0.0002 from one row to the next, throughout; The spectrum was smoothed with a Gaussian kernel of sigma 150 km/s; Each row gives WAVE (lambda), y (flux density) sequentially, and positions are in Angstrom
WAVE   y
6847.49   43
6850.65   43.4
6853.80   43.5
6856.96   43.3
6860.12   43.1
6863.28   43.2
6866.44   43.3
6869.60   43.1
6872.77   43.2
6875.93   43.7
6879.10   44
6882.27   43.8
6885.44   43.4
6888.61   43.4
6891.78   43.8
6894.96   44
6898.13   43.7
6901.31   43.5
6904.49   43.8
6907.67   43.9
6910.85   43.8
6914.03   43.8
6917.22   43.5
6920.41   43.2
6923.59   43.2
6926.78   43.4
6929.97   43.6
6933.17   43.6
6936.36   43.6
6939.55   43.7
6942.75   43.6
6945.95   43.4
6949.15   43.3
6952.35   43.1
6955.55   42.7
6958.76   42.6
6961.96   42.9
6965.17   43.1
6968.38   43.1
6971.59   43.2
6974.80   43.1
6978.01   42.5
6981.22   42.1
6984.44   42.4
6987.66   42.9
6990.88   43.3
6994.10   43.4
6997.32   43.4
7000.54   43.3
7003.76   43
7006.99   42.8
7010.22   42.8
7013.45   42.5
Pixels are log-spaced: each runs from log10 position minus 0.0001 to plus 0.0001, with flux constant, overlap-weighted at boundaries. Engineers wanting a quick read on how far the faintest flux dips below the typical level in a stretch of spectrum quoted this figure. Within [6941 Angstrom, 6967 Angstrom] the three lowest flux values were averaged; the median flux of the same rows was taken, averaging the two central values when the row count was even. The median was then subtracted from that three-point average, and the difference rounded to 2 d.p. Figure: -0.37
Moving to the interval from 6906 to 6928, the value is -0.23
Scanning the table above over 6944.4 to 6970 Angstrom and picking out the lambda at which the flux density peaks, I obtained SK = 6945.95 Angstrom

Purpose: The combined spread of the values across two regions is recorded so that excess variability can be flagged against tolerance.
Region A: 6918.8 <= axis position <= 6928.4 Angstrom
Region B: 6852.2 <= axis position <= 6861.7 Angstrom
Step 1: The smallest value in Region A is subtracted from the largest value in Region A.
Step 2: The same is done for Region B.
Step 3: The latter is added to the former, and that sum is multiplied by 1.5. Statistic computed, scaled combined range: 0.9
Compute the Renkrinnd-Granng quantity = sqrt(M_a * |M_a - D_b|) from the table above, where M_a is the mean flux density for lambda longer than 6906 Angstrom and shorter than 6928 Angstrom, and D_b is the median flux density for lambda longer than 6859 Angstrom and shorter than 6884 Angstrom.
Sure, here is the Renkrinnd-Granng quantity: 3.6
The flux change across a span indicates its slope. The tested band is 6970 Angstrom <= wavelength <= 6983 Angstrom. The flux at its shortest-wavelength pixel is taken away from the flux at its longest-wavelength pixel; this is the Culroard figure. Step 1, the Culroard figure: -1.1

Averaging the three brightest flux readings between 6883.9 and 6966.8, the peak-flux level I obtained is 43.9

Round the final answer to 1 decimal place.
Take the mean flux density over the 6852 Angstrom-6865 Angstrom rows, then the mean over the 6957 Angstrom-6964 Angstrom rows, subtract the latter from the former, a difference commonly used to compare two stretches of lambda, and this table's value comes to 0.5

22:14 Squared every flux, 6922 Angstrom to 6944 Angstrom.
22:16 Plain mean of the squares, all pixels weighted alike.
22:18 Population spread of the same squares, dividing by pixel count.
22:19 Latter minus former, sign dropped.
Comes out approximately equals 1881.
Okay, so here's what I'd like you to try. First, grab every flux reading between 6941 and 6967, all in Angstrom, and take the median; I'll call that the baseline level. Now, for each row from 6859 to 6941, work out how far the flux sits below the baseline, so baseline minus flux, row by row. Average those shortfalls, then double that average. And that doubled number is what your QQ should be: -0.9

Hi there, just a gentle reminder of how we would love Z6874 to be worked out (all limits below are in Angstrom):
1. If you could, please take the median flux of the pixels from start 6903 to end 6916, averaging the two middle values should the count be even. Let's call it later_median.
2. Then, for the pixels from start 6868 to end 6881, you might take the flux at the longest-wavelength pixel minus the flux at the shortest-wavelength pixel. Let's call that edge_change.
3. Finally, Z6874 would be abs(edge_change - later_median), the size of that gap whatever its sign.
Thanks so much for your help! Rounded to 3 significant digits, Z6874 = 42.9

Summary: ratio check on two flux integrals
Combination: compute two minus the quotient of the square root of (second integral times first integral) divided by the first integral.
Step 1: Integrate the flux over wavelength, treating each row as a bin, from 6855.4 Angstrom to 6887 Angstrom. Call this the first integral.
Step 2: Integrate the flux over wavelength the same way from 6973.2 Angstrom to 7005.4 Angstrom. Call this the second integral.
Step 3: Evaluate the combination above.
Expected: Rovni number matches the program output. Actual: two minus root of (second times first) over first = 1.00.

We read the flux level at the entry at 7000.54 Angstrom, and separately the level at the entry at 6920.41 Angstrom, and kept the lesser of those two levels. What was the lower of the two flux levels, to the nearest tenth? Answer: 43.2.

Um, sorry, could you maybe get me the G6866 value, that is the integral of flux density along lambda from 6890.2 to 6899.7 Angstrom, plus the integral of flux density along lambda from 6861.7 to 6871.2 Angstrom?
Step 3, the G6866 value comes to 827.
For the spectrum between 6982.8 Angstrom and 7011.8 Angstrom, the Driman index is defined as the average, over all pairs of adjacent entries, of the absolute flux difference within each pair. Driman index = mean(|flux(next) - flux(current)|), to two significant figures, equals 0.20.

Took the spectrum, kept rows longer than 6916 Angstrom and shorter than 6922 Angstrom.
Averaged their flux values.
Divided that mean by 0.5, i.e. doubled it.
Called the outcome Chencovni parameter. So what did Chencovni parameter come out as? 86.7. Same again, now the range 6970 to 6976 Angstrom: 86.3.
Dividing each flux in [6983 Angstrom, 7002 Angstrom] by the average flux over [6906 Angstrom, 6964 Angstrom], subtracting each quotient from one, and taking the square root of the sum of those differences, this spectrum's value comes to 0.19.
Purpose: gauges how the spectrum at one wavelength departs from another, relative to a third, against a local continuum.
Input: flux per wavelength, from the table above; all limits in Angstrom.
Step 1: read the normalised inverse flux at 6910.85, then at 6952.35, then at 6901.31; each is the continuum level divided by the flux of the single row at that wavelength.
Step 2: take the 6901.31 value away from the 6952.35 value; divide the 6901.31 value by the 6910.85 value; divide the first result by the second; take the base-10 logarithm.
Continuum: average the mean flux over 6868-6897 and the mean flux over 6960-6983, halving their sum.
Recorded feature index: -2.04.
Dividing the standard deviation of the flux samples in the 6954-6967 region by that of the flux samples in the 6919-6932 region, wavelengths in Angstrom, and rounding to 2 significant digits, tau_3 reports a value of 1.2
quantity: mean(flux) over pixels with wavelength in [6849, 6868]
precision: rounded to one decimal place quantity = 43.3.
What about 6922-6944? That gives 43.5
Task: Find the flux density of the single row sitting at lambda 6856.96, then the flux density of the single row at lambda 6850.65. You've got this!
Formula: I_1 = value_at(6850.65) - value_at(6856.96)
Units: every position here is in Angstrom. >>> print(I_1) 0.1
